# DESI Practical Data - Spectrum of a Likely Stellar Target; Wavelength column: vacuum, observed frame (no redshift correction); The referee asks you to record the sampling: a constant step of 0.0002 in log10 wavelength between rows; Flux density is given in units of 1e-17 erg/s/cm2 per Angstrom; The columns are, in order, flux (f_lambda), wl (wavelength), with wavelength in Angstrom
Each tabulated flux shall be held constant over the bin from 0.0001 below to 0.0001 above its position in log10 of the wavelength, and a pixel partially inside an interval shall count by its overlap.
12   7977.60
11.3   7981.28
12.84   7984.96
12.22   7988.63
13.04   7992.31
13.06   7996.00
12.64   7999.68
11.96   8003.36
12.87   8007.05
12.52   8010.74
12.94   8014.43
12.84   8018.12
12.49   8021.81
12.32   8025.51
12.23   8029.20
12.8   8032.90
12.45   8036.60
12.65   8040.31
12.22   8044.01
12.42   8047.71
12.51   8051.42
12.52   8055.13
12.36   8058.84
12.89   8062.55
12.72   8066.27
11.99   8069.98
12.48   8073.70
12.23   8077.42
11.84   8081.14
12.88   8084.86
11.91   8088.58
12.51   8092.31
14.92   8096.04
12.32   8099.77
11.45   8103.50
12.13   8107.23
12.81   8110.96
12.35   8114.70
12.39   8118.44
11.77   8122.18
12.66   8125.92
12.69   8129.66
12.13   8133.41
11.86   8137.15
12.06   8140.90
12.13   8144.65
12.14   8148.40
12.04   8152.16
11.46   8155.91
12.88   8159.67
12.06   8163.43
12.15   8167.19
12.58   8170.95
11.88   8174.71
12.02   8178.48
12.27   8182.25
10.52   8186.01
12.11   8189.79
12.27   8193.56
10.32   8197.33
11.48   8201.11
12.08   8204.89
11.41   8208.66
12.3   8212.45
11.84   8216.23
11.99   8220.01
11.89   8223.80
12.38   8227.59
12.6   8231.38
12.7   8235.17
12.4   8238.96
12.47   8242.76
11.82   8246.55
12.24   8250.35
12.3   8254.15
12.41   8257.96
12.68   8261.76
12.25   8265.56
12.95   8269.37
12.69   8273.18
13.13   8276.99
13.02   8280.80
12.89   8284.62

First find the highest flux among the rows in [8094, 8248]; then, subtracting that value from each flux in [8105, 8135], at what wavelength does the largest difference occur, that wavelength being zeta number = 8110.96 Angstrom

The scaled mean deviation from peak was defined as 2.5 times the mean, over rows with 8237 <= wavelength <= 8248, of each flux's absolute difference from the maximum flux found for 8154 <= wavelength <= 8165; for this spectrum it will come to 1.6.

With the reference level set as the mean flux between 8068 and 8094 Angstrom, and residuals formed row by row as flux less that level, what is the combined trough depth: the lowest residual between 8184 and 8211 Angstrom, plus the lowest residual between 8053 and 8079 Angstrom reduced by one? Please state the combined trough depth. -3.2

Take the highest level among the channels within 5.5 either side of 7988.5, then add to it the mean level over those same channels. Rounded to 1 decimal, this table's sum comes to 25.7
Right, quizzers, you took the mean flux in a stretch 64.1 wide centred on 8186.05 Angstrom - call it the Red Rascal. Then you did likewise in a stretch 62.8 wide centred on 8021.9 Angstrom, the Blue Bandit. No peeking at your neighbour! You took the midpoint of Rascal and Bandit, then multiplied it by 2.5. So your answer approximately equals 30.6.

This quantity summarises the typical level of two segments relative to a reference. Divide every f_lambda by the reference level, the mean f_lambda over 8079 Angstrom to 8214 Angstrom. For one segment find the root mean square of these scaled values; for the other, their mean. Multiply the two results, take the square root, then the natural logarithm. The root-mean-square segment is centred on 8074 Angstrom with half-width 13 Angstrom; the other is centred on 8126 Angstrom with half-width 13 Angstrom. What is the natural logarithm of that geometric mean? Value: 0.018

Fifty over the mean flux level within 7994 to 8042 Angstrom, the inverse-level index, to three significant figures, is 3.97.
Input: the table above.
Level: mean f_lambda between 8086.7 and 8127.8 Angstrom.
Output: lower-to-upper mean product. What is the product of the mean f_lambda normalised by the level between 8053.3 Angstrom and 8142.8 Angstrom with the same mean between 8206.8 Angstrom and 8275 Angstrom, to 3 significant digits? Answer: 0.981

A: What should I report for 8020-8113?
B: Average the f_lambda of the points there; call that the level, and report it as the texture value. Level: 12.5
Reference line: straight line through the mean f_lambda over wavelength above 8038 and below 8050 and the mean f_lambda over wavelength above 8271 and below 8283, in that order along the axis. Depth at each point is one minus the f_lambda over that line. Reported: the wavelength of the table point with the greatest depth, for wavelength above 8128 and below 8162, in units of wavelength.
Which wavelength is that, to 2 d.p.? 8155.91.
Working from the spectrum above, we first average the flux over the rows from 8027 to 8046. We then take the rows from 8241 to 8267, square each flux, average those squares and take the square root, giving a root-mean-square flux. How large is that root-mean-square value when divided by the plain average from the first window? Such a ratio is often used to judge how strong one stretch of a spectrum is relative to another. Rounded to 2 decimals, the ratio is 0.99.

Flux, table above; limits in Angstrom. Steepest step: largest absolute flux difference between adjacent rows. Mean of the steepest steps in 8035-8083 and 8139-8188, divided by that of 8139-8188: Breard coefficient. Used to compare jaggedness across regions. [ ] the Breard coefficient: 0.71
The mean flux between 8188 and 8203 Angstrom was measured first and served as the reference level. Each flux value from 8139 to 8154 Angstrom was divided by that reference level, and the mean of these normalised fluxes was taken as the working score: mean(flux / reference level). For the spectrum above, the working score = 1.05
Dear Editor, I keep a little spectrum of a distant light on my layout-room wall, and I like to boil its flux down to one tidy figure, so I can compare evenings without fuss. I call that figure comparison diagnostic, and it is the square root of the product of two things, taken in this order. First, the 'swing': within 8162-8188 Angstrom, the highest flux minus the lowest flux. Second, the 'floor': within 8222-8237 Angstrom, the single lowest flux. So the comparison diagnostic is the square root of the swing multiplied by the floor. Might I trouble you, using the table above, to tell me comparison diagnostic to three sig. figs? 4.95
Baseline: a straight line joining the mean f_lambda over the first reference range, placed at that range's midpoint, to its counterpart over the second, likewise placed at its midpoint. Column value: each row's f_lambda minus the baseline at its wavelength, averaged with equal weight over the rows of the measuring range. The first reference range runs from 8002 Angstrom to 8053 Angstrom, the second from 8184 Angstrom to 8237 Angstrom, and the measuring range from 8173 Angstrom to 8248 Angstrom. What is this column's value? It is 0.09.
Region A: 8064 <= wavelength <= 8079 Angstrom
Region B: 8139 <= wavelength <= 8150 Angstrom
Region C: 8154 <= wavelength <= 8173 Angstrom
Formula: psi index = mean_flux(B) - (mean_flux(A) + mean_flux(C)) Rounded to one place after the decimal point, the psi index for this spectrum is -12.5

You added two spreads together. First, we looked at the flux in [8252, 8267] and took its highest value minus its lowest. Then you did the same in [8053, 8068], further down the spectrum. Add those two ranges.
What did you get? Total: 1.0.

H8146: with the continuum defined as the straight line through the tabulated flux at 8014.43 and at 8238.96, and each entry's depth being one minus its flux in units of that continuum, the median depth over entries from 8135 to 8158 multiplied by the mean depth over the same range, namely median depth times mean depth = 0.0024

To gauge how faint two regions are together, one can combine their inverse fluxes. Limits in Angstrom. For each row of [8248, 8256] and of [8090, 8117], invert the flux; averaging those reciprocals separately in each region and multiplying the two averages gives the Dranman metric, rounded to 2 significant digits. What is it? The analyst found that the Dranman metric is 0.0065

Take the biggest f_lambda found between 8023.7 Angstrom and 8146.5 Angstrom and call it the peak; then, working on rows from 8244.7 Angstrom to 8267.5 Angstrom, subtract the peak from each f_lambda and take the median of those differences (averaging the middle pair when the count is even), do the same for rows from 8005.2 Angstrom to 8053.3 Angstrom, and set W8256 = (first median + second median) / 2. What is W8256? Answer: -2.53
